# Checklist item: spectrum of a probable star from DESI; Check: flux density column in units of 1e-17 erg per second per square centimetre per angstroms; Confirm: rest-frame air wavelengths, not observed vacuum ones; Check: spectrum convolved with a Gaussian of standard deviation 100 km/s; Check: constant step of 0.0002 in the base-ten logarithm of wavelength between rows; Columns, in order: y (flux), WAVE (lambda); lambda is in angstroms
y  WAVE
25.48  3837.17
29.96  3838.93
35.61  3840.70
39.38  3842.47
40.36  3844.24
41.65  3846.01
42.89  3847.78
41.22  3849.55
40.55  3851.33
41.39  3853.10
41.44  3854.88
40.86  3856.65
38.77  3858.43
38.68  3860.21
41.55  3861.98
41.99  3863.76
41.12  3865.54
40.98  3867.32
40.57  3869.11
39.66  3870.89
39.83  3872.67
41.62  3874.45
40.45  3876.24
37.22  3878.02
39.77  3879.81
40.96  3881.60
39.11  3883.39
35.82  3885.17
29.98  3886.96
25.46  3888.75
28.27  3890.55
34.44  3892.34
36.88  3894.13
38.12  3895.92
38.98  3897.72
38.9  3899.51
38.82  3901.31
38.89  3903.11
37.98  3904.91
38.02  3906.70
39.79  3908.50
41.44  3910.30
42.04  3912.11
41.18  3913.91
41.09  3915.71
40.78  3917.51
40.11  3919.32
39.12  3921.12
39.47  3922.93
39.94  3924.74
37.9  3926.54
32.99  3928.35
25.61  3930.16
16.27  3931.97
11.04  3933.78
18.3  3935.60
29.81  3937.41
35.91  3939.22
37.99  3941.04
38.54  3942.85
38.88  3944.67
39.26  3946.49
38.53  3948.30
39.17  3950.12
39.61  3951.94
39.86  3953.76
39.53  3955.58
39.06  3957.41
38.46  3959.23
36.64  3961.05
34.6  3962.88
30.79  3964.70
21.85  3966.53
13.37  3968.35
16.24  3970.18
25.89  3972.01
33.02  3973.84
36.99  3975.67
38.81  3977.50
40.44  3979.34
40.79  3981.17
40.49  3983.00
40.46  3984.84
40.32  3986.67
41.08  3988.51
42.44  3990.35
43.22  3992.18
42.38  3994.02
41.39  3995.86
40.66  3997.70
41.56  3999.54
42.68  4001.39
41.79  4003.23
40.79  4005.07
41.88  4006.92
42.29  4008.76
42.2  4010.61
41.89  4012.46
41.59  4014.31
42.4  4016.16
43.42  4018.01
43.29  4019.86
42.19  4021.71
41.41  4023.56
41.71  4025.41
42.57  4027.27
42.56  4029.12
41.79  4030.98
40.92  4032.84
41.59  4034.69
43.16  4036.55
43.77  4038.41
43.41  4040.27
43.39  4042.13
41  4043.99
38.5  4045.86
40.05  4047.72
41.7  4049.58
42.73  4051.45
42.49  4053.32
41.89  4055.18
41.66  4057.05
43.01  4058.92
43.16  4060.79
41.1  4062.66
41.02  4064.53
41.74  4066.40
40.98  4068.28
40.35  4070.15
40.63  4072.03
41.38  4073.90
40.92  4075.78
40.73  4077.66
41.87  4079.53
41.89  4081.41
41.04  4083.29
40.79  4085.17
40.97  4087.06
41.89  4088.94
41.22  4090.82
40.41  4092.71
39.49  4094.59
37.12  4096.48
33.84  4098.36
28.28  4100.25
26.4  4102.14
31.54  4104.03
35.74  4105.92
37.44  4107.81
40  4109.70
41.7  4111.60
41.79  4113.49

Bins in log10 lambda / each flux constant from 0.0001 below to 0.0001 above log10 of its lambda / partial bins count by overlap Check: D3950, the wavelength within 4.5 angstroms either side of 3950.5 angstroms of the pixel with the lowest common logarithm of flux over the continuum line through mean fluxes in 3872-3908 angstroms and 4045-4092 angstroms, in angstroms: 3948.30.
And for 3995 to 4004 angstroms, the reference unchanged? 3997.70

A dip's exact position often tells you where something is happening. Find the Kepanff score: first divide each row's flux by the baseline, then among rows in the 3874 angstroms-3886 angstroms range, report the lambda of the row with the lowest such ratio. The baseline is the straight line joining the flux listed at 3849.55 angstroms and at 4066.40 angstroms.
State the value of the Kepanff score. 3885.17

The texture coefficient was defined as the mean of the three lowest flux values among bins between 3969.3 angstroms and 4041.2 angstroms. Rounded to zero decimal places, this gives 25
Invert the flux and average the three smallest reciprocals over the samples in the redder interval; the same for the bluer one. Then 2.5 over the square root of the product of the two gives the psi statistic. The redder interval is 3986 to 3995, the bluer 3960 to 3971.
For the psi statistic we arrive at 95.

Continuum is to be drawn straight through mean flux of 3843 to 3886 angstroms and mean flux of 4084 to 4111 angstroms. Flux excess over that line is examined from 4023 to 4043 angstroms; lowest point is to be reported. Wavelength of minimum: 4032.84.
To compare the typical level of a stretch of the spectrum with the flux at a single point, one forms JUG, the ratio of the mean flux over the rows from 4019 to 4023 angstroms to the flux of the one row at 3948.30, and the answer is 1.11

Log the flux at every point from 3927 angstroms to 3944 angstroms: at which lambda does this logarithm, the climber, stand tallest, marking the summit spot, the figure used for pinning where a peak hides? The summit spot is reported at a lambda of 3942.85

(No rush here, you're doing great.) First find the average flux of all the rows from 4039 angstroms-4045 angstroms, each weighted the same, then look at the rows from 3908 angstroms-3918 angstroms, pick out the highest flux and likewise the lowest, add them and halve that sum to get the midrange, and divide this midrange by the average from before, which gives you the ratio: 0.96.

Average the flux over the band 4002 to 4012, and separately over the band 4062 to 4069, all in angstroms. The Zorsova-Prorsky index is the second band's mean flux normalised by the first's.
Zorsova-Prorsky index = 0.99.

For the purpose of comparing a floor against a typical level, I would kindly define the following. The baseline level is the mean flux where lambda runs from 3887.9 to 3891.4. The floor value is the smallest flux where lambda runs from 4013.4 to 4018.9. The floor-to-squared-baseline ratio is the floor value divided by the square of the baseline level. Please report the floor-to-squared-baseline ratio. 0.058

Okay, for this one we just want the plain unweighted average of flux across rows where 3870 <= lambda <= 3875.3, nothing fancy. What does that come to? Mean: 40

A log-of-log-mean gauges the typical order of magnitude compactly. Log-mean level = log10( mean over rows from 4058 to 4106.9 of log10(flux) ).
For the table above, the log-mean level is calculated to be 0.201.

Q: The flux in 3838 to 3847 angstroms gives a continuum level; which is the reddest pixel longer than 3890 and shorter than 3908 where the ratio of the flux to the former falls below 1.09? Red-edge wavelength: 3906.70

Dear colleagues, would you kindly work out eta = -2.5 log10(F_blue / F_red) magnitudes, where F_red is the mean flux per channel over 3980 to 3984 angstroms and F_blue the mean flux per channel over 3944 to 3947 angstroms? 0.04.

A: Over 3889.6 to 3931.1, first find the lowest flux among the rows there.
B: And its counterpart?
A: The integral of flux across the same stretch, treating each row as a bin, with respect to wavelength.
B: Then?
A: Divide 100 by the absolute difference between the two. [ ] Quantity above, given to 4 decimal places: 0.0648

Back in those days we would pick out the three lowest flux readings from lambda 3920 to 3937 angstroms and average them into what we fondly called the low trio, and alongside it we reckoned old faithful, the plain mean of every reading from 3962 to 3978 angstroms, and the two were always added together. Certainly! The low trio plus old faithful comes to 43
